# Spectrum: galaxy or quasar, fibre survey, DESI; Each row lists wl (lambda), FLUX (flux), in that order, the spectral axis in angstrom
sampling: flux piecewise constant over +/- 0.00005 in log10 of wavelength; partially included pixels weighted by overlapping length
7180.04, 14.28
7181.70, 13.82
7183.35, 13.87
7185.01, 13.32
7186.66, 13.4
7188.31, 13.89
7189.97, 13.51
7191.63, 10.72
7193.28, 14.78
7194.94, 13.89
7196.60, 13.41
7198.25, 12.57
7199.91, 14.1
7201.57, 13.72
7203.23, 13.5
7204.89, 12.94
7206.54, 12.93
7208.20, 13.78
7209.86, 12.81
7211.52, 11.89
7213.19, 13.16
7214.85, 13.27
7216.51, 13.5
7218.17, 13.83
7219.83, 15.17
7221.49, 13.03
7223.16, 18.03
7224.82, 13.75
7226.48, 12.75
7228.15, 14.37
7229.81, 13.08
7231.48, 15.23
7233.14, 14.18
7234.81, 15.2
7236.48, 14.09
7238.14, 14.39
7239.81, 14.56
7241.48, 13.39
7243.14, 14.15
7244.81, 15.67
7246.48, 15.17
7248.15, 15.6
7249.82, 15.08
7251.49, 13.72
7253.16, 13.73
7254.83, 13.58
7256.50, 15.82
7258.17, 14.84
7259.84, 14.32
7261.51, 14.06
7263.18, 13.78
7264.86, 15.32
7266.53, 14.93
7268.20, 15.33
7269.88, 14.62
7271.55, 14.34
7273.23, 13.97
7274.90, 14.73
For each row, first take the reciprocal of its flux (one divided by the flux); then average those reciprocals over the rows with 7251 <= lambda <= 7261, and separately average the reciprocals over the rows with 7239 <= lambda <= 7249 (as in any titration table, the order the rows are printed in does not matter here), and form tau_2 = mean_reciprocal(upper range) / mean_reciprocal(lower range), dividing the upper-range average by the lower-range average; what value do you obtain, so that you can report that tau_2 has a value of 1.03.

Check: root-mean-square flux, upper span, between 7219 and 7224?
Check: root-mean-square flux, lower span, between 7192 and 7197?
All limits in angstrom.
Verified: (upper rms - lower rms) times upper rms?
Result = 23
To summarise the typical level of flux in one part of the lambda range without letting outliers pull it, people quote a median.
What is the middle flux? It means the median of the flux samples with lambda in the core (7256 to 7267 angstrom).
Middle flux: 14.8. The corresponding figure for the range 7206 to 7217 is 13.2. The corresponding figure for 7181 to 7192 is 13.5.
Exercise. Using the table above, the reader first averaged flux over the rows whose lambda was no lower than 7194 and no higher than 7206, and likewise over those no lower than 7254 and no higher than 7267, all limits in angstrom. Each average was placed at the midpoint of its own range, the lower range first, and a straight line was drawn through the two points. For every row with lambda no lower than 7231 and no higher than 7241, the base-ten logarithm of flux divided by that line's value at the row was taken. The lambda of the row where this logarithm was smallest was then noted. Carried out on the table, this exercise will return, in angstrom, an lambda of 7236.48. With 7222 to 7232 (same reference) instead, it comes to 7226.48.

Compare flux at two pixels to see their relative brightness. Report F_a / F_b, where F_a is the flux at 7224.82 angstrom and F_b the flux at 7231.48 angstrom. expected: 0.90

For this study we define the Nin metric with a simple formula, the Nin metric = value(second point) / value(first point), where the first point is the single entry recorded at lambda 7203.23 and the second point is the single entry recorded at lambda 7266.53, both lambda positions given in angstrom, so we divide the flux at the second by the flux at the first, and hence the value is 1.11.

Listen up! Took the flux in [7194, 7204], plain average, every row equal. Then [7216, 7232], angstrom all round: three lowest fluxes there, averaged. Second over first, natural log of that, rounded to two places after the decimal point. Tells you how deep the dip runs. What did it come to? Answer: -0.04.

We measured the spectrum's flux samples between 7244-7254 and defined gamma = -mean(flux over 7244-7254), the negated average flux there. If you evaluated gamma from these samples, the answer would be -14.8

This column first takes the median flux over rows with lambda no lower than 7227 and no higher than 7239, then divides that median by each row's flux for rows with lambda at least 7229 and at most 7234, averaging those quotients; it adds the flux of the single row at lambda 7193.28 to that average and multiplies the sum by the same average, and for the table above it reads 16.1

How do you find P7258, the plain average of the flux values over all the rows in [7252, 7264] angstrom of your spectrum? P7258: 14.3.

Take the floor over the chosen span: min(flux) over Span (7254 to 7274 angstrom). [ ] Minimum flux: 13.58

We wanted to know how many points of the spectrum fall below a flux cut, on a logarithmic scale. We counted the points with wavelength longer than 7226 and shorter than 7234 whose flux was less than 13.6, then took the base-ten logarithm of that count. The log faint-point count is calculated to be 0.30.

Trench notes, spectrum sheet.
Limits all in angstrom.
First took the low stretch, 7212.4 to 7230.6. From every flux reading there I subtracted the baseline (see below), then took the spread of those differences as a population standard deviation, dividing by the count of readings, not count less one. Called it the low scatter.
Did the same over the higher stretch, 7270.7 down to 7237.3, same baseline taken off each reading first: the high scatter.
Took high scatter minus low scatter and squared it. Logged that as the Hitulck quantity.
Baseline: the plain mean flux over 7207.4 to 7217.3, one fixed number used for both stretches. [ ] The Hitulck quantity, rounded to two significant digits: 0.49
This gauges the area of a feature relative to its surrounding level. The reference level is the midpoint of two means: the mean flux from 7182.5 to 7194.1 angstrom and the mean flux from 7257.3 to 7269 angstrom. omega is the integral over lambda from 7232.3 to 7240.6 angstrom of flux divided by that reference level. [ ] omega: 8.6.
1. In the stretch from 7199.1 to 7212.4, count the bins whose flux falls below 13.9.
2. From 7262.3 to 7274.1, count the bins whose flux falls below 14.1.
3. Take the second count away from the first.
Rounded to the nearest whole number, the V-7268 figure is 5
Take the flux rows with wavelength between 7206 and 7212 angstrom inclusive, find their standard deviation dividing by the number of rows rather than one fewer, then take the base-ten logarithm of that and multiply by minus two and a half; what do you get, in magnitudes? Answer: 0.4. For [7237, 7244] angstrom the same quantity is 0.9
